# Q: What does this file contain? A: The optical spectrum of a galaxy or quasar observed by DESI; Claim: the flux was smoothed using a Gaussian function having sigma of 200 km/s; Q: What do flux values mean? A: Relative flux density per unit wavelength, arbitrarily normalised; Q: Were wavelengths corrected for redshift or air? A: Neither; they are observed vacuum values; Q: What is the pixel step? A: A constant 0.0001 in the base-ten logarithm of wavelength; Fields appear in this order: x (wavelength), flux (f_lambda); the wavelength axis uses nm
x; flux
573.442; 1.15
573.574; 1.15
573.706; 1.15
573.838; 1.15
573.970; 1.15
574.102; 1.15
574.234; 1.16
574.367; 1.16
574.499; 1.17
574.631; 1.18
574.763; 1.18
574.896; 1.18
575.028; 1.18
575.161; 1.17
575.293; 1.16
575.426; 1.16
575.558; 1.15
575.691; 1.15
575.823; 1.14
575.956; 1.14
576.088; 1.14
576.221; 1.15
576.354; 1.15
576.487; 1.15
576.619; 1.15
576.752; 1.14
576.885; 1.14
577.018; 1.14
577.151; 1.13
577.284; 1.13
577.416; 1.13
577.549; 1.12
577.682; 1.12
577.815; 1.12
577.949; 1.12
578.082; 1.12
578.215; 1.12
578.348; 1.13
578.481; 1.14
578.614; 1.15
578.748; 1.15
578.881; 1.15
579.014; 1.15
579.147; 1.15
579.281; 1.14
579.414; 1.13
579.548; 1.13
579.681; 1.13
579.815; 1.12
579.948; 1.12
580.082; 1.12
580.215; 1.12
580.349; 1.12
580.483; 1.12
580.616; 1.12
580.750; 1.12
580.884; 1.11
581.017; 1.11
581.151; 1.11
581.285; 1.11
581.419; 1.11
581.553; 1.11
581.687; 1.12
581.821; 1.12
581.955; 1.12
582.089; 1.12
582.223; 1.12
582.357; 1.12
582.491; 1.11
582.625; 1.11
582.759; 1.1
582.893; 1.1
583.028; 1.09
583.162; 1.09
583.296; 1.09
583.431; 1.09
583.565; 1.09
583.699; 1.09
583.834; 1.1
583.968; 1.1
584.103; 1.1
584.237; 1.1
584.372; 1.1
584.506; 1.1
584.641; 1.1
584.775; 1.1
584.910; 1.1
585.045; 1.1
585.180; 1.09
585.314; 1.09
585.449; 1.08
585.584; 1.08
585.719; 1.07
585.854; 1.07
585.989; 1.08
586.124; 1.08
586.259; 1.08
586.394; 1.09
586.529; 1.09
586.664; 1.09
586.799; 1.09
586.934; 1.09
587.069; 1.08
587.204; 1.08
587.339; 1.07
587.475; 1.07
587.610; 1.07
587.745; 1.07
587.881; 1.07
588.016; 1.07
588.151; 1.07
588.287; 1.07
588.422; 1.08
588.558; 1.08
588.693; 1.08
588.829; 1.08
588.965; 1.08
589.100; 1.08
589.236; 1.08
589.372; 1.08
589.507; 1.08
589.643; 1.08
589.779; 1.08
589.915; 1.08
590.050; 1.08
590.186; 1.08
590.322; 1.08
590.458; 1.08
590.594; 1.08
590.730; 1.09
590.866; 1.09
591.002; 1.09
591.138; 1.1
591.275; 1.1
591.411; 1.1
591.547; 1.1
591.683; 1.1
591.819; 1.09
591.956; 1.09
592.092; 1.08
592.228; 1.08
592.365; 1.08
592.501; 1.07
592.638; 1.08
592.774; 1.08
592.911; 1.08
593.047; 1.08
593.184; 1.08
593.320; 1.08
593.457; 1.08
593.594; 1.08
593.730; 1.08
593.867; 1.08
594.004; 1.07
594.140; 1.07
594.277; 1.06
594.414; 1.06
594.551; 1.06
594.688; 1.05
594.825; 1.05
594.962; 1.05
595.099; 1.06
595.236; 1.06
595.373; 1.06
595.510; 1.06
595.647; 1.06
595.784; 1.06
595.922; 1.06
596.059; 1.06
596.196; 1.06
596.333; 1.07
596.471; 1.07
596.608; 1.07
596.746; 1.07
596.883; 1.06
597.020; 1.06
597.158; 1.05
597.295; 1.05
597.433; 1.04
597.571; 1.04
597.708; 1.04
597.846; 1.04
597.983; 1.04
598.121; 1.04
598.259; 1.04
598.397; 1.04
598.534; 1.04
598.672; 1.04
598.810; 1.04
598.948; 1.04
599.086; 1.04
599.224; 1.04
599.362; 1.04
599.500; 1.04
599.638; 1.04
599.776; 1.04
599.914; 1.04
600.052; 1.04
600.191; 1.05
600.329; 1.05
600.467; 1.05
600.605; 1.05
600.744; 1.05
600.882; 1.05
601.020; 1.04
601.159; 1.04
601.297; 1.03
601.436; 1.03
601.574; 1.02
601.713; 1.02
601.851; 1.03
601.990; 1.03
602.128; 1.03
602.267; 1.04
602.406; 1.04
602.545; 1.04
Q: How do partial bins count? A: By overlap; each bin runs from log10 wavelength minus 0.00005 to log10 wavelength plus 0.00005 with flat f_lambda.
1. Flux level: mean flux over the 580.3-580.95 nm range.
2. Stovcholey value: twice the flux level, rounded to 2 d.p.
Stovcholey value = 2.24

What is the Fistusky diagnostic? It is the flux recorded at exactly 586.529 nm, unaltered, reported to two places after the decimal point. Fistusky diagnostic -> 1.09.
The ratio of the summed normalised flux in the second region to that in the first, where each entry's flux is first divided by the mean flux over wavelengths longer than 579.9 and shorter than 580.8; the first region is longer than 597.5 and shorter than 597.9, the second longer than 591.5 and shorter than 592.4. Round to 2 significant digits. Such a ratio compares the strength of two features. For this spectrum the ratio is 2.4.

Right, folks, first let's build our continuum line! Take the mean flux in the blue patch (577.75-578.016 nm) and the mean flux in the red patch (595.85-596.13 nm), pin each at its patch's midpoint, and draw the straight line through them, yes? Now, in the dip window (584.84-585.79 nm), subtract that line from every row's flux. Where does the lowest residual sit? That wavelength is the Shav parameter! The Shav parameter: 585.719 nm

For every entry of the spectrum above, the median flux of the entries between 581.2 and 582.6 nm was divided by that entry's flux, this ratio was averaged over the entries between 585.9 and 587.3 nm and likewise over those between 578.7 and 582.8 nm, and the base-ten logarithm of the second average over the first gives -0.015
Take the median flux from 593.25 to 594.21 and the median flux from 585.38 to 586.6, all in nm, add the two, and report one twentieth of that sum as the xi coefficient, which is 0.108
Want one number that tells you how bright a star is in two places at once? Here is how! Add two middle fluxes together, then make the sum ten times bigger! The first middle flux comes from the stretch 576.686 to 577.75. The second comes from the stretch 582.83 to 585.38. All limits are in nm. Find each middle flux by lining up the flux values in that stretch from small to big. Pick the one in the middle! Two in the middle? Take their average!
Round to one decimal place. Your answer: 22.3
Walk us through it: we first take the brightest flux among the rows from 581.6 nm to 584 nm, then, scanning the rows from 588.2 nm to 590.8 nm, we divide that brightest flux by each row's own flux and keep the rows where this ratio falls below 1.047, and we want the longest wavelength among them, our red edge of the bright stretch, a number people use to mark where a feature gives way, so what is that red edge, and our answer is 590.730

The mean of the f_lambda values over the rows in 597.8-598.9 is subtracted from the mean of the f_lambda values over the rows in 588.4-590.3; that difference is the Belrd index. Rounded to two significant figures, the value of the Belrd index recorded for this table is 0.040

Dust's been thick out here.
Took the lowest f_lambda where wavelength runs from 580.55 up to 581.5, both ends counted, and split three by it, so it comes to 2.70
